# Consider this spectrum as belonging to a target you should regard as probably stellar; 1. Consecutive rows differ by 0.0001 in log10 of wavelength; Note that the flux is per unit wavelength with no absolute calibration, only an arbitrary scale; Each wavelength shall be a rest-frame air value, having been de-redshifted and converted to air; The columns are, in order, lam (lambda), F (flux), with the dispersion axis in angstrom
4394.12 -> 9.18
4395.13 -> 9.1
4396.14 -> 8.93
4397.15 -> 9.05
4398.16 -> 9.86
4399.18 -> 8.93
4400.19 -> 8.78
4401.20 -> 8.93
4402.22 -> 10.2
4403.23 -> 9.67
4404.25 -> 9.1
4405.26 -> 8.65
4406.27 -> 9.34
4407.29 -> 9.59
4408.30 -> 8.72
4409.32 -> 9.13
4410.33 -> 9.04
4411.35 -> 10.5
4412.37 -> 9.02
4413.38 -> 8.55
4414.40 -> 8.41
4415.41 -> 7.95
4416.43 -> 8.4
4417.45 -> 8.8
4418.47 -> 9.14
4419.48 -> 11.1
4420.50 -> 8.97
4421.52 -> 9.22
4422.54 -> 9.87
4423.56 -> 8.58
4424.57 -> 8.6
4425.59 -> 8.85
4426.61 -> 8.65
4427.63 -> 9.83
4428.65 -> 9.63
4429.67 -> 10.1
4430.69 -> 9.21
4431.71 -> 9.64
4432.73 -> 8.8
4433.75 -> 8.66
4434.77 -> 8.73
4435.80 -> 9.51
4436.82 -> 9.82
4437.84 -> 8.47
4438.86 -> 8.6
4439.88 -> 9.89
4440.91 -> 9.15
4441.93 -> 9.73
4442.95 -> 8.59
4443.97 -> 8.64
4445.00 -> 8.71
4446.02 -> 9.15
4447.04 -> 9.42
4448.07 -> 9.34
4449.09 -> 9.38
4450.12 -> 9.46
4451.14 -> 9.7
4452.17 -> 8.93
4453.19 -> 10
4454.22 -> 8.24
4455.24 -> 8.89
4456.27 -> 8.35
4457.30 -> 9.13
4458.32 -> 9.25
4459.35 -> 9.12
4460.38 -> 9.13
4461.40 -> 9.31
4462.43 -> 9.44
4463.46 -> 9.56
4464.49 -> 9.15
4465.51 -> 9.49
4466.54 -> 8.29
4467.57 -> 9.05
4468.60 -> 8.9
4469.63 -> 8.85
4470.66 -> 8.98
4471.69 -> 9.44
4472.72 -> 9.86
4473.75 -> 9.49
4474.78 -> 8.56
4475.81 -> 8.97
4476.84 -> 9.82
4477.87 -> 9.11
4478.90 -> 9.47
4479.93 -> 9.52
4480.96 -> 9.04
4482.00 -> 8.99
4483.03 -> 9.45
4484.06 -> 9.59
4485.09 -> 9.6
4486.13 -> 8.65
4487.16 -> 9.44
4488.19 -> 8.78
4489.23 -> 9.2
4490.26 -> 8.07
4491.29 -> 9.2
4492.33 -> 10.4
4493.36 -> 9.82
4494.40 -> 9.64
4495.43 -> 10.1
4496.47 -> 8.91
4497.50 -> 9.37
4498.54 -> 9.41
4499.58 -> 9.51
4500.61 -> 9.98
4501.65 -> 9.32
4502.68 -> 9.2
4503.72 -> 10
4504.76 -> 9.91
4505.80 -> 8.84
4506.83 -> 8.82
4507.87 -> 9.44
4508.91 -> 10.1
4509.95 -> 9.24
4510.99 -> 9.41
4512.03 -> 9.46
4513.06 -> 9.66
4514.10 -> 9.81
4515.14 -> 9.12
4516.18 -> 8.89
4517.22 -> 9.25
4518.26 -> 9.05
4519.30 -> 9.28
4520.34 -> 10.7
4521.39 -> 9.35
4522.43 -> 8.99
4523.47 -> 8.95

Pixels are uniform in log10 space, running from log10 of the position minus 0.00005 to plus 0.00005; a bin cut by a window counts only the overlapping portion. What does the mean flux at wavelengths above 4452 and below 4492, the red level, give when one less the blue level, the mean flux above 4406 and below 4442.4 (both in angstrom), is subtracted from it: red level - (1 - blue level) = 17.3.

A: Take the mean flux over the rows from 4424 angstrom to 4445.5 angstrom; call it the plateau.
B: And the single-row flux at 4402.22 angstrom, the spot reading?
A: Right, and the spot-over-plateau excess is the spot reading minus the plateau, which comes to 1.1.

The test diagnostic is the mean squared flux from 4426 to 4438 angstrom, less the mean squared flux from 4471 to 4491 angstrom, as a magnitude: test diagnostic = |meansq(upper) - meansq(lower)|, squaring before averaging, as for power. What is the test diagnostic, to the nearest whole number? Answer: 1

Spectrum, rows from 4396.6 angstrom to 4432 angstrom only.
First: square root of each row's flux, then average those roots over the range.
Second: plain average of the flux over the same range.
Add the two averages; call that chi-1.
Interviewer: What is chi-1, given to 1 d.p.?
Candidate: 12.2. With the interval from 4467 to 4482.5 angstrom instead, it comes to 12.2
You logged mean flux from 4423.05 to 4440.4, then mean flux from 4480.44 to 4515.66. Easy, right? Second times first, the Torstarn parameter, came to 86.0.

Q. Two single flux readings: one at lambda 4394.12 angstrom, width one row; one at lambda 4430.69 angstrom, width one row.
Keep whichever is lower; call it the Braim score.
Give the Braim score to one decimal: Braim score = 9.2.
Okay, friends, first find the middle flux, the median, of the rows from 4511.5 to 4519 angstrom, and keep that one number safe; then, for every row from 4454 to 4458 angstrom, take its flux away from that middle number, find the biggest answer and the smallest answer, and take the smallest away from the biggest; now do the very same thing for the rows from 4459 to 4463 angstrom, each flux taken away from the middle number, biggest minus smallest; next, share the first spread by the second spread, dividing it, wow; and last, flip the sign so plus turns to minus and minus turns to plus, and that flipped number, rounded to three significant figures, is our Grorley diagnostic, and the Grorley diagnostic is -2.78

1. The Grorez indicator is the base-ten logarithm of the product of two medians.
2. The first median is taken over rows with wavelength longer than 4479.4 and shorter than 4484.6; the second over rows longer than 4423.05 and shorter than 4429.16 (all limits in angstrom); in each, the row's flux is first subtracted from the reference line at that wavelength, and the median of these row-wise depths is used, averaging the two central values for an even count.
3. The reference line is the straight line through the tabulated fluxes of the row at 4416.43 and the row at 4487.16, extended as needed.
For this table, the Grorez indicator -1.8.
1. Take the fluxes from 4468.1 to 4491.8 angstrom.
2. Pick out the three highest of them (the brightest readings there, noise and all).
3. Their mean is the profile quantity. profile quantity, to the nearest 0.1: 9.8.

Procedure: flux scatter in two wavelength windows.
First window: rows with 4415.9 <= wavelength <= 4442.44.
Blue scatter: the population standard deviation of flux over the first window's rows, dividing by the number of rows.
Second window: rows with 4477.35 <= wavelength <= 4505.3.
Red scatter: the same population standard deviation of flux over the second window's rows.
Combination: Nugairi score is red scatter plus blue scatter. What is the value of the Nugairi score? 1.12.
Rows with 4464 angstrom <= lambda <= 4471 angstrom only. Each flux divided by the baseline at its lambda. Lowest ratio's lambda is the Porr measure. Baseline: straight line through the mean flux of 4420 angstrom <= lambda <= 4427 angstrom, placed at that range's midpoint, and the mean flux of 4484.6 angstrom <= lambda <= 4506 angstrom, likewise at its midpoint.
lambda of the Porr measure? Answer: 4466.54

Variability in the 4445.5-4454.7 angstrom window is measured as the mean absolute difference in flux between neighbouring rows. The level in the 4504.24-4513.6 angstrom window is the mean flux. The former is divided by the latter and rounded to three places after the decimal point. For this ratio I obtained 0.057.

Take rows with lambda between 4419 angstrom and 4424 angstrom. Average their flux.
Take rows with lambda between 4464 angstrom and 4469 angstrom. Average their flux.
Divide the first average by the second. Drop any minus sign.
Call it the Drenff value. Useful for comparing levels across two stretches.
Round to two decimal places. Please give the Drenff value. 1.06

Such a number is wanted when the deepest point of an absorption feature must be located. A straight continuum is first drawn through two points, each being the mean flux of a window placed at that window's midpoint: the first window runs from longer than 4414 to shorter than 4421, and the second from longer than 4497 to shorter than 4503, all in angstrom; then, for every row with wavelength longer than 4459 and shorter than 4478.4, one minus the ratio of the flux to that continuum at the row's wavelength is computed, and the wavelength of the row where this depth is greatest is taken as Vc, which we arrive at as 4466.54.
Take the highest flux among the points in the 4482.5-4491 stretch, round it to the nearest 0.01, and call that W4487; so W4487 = 9.60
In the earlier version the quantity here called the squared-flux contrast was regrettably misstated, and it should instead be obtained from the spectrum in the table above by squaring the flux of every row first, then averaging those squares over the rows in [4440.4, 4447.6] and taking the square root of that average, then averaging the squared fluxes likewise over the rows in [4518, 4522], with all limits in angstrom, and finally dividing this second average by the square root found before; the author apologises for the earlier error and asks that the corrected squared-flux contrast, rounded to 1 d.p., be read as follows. 10.2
